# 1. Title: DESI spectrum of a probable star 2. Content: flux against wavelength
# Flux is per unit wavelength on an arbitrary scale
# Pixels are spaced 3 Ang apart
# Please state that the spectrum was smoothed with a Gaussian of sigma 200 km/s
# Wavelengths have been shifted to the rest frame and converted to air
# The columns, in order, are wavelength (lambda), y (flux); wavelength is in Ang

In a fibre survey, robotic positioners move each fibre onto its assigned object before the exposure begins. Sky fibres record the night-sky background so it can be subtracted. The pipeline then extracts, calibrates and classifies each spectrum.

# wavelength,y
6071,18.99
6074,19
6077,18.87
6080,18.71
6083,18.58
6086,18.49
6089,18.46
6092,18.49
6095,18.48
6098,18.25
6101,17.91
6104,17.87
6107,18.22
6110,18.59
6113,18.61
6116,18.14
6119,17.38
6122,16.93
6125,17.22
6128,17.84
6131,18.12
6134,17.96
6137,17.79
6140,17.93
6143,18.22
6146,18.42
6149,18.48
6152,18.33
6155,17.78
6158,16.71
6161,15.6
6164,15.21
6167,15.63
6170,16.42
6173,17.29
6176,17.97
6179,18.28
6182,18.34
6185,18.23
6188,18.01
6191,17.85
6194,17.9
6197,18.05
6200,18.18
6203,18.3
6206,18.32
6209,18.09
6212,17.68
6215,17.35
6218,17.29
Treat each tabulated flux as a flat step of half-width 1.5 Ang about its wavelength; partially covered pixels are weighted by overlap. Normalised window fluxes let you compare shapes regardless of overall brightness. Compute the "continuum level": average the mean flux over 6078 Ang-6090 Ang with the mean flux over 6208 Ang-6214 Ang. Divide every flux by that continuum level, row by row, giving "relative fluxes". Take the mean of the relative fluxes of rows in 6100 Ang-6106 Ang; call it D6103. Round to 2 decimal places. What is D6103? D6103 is 0.98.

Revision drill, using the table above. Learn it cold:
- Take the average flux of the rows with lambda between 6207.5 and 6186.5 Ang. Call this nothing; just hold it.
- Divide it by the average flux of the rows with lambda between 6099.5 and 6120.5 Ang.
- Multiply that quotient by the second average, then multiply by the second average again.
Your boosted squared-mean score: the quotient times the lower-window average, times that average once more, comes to 327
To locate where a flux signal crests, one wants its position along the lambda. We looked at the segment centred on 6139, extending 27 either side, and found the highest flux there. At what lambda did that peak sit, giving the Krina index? 6113 Ang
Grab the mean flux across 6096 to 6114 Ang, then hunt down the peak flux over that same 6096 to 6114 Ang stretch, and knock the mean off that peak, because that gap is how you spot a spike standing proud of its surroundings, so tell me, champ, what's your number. 0.4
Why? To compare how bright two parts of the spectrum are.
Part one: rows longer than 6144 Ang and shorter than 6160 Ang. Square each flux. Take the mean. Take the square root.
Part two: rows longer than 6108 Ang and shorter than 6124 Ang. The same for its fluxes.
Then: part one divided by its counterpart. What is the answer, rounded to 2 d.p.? 1.00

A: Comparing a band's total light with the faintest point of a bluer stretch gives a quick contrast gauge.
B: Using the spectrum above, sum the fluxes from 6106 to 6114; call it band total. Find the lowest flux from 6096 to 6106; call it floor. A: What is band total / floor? 3.10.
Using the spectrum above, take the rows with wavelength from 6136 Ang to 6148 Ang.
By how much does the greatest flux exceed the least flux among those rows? 0.63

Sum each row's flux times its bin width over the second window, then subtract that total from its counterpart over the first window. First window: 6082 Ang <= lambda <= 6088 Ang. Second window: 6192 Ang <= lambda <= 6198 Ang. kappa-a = 3.4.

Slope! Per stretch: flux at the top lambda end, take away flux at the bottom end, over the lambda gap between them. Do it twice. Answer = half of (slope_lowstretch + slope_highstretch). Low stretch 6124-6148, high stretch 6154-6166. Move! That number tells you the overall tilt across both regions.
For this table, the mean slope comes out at -0.11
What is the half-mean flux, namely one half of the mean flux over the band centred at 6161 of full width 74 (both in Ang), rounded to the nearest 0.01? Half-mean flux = 8.79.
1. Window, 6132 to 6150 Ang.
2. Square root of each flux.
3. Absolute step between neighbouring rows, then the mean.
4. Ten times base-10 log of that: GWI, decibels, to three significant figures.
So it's -16.9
